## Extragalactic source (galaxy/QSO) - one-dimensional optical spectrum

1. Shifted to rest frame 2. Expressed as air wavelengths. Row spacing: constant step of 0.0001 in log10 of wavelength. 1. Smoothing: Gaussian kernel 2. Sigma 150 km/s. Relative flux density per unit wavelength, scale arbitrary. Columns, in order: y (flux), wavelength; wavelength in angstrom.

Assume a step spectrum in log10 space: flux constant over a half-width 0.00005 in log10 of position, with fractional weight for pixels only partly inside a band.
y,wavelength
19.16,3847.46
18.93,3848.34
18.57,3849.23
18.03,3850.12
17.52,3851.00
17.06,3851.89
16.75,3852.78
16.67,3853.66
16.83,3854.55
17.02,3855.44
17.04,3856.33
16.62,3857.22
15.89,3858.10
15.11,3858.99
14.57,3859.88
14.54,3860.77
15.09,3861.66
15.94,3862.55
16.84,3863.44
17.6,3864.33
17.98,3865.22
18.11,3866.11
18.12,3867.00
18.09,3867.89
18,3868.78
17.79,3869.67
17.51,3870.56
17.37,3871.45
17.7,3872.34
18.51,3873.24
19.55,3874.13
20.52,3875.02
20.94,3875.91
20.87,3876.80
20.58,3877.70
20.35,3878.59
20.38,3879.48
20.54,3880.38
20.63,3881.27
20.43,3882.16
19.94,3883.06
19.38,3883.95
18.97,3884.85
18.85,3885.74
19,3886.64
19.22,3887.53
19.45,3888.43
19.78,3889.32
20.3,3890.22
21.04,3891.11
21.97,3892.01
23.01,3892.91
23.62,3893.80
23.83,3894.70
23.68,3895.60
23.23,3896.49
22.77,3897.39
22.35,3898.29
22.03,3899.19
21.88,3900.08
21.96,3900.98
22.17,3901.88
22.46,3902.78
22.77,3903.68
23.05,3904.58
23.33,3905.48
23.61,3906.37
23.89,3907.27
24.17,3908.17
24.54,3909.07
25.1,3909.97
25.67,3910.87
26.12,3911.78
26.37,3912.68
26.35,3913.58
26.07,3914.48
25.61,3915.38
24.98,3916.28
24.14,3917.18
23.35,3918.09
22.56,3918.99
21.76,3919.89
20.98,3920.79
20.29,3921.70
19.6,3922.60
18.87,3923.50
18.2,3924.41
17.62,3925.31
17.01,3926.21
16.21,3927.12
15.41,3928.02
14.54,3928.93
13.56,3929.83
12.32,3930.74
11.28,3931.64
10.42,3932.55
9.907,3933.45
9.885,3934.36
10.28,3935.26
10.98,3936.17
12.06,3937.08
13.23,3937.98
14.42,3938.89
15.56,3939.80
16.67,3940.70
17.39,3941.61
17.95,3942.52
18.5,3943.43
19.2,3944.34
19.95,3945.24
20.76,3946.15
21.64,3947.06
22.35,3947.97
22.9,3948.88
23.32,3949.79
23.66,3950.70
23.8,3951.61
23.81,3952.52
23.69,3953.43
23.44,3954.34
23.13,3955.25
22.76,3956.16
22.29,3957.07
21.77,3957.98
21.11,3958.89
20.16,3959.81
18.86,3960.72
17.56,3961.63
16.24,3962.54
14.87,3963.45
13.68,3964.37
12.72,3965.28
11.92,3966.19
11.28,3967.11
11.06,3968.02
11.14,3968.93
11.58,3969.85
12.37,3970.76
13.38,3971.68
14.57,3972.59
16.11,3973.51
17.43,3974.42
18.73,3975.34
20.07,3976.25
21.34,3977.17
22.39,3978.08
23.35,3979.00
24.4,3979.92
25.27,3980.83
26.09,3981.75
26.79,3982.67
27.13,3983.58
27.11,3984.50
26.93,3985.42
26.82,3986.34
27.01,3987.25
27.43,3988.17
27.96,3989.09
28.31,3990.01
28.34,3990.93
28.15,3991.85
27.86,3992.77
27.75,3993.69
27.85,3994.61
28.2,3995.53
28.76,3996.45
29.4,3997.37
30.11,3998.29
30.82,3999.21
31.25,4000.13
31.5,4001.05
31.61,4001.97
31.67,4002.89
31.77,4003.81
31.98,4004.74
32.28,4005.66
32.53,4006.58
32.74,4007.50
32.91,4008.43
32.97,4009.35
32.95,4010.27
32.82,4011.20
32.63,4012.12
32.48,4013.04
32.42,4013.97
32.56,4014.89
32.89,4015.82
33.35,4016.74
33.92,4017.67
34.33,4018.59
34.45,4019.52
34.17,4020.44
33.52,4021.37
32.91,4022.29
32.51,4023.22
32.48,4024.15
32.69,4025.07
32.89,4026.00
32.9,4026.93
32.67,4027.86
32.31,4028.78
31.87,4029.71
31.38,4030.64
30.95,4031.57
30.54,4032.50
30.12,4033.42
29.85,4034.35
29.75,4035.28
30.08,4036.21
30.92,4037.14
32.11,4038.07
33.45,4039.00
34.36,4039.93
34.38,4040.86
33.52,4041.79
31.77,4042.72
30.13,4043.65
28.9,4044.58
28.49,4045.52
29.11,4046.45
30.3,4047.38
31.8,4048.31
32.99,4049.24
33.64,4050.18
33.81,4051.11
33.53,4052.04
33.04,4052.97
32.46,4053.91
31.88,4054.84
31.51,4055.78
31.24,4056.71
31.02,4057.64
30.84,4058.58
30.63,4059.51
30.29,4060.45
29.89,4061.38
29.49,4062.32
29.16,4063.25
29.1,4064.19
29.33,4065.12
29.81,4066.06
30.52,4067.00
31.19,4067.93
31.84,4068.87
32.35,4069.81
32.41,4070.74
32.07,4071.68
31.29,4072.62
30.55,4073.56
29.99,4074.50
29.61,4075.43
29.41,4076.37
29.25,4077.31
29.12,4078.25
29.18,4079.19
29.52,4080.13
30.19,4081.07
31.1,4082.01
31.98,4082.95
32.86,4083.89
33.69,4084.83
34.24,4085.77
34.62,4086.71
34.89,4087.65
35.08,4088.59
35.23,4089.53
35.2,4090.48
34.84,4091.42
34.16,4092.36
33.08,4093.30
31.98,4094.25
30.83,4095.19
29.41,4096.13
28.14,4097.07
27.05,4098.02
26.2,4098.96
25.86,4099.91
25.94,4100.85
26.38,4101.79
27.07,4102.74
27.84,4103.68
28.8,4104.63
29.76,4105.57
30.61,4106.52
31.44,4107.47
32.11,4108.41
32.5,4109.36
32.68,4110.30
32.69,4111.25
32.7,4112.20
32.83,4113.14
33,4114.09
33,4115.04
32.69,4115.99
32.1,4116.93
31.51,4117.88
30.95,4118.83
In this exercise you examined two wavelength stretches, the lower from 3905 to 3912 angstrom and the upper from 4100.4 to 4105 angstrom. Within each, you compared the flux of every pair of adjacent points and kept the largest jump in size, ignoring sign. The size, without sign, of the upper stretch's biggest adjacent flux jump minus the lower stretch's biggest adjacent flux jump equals 0.4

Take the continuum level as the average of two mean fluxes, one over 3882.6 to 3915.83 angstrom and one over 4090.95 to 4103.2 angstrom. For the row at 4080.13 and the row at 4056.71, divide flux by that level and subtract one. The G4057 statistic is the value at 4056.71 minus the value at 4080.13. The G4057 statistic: 0.07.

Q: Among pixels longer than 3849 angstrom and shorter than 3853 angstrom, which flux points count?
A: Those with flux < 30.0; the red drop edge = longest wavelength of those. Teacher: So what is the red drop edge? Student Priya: 3852.78 angstrom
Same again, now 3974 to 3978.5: 3978.08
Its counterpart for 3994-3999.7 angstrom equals 3997.37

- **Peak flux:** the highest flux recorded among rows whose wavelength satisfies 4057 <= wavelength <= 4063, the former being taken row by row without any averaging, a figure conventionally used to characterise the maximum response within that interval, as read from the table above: 31.02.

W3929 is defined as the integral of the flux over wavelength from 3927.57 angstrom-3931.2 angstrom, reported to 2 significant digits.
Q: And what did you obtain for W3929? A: 51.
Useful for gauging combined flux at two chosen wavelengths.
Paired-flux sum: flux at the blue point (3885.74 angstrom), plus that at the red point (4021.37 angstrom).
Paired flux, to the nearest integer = 52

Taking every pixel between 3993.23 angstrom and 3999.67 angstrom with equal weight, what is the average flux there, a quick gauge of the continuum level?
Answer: 29.0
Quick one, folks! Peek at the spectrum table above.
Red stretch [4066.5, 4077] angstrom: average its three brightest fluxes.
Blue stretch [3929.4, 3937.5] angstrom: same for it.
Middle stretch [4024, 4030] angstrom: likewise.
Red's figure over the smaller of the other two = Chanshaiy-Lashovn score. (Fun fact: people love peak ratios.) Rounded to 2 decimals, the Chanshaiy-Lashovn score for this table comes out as 2.55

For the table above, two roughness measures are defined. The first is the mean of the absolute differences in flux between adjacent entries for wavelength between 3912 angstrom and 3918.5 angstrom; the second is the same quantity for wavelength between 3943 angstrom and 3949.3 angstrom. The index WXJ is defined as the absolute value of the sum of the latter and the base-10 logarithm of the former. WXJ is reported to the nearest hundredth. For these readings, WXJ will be 0.44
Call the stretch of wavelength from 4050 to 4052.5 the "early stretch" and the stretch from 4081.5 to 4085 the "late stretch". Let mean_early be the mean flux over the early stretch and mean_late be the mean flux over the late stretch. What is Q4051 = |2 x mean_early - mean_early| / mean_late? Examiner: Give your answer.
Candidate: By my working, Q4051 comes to 1.0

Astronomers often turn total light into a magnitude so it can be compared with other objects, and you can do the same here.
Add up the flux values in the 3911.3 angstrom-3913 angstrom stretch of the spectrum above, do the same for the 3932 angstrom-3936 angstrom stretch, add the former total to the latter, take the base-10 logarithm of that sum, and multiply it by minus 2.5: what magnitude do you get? -4.92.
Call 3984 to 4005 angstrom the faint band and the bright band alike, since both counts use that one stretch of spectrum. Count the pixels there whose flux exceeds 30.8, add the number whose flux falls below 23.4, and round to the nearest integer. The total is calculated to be 7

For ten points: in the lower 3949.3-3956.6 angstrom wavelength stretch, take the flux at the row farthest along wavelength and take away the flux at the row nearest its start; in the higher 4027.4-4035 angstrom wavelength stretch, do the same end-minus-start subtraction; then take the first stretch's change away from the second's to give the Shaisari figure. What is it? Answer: -2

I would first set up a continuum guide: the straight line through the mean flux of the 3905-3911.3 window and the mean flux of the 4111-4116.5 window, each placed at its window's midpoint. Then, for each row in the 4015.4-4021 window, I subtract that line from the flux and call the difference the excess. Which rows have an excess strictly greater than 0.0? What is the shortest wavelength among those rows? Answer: 4015.82 angstrom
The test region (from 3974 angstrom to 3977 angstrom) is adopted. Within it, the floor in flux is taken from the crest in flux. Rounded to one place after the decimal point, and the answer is 2.6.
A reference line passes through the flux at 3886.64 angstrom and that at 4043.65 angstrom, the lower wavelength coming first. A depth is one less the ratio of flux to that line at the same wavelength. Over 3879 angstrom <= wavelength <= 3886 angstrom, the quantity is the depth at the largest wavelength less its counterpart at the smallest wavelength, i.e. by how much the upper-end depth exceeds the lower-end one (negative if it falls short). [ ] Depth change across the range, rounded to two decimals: 0.11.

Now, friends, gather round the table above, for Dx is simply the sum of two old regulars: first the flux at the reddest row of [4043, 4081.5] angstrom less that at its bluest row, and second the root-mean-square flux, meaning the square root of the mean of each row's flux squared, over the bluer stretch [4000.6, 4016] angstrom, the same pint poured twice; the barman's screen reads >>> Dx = 32.5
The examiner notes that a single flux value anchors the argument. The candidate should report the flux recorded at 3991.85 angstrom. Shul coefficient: 28.15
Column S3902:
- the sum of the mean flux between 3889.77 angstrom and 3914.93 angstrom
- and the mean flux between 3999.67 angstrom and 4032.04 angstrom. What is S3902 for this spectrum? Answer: 56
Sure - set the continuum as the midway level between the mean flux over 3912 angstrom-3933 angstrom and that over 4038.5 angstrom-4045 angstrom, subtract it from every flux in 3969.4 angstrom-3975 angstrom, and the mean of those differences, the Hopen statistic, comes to -12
